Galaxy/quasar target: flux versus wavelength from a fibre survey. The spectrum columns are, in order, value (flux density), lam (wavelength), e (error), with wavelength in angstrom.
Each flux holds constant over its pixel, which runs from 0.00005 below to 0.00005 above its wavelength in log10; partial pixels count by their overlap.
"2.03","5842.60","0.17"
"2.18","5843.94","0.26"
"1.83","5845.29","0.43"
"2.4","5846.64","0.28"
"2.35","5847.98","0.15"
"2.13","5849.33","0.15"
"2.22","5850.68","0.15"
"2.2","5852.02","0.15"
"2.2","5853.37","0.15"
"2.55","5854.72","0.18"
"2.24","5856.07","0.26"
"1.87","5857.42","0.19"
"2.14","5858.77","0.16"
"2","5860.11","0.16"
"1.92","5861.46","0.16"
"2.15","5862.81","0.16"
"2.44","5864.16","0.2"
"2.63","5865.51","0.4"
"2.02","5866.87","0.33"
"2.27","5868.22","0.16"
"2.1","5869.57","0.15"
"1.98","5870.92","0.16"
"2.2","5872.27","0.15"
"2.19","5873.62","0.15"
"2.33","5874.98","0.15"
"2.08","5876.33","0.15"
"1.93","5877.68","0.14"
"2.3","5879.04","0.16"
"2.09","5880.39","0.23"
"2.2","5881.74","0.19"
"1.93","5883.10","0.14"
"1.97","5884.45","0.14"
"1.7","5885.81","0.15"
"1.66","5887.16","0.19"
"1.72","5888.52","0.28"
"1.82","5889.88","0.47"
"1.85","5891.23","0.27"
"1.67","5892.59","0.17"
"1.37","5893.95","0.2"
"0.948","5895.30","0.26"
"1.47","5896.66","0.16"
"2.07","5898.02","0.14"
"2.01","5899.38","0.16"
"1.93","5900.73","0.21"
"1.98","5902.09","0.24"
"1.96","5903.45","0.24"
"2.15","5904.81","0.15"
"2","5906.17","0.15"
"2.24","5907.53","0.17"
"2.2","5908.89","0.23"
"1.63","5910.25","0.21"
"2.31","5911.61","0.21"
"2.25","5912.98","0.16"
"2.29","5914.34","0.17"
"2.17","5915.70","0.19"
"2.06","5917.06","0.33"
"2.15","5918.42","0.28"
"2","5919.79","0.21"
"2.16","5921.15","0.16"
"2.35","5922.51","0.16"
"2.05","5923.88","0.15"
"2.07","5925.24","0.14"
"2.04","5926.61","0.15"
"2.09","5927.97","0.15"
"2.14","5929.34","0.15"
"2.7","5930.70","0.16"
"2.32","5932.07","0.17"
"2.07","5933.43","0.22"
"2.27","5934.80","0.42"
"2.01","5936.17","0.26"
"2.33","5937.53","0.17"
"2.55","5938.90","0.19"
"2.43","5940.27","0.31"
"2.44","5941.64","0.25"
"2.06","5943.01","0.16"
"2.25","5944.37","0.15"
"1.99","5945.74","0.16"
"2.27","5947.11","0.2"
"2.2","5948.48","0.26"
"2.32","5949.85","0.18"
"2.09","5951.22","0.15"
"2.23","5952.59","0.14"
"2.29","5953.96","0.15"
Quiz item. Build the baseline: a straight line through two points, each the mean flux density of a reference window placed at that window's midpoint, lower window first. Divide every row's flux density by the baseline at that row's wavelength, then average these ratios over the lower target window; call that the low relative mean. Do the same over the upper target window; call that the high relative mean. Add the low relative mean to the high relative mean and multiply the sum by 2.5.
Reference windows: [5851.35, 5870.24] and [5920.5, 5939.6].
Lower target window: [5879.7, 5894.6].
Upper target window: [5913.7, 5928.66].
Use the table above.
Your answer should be 4.46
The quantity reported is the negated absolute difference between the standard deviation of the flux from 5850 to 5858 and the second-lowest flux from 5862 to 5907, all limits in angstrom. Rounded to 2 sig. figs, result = -1.2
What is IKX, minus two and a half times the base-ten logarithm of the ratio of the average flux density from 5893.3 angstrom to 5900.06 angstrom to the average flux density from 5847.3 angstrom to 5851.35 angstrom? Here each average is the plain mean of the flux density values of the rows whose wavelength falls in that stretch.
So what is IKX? 0.38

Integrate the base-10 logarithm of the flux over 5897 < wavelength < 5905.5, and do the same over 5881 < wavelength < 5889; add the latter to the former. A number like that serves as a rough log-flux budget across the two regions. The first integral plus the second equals 4.7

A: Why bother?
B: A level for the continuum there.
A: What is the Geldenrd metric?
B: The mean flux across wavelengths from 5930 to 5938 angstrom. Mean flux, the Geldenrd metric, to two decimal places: 2.28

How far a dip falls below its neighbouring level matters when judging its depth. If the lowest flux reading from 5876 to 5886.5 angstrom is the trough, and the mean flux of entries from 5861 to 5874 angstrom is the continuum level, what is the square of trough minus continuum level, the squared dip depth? 0.24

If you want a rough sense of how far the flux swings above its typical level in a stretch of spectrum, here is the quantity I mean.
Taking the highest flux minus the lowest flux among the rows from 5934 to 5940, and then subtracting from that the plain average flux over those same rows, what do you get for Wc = -1.75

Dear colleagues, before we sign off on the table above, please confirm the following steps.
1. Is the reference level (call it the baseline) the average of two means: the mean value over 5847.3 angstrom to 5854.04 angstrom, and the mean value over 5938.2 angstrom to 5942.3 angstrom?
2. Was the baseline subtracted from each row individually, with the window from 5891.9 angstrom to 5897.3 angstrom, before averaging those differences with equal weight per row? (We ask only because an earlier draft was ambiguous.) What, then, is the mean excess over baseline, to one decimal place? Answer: -1.0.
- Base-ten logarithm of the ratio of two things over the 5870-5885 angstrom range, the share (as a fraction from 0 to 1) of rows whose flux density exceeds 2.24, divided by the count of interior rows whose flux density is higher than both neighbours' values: -1.3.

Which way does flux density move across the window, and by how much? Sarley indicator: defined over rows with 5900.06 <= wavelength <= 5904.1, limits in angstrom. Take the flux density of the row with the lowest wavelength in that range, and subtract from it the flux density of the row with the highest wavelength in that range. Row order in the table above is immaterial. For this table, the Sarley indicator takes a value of 0.0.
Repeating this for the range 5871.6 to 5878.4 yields 0.3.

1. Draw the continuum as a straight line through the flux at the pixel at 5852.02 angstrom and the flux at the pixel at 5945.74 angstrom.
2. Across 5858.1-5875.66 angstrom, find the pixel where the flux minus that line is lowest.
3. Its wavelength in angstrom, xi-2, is 5861.46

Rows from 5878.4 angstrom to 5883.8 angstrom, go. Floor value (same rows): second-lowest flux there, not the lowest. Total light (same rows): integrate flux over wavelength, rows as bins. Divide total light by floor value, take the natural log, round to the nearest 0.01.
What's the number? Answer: 1.71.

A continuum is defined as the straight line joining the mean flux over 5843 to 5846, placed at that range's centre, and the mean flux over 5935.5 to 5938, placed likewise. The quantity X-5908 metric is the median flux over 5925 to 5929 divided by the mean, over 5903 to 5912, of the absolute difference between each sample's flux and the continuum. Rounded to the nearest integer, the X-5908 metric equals 12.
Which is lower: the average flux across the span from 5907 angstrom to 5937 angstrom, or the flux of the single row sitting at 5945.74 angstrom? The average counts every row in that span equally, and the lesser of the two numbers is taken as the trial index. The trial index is 1.99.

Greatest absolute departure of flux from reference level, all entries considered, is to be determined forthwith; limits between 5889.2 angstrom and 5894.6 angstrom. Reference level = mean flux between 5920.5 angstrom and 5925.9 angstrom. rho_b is 0.79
